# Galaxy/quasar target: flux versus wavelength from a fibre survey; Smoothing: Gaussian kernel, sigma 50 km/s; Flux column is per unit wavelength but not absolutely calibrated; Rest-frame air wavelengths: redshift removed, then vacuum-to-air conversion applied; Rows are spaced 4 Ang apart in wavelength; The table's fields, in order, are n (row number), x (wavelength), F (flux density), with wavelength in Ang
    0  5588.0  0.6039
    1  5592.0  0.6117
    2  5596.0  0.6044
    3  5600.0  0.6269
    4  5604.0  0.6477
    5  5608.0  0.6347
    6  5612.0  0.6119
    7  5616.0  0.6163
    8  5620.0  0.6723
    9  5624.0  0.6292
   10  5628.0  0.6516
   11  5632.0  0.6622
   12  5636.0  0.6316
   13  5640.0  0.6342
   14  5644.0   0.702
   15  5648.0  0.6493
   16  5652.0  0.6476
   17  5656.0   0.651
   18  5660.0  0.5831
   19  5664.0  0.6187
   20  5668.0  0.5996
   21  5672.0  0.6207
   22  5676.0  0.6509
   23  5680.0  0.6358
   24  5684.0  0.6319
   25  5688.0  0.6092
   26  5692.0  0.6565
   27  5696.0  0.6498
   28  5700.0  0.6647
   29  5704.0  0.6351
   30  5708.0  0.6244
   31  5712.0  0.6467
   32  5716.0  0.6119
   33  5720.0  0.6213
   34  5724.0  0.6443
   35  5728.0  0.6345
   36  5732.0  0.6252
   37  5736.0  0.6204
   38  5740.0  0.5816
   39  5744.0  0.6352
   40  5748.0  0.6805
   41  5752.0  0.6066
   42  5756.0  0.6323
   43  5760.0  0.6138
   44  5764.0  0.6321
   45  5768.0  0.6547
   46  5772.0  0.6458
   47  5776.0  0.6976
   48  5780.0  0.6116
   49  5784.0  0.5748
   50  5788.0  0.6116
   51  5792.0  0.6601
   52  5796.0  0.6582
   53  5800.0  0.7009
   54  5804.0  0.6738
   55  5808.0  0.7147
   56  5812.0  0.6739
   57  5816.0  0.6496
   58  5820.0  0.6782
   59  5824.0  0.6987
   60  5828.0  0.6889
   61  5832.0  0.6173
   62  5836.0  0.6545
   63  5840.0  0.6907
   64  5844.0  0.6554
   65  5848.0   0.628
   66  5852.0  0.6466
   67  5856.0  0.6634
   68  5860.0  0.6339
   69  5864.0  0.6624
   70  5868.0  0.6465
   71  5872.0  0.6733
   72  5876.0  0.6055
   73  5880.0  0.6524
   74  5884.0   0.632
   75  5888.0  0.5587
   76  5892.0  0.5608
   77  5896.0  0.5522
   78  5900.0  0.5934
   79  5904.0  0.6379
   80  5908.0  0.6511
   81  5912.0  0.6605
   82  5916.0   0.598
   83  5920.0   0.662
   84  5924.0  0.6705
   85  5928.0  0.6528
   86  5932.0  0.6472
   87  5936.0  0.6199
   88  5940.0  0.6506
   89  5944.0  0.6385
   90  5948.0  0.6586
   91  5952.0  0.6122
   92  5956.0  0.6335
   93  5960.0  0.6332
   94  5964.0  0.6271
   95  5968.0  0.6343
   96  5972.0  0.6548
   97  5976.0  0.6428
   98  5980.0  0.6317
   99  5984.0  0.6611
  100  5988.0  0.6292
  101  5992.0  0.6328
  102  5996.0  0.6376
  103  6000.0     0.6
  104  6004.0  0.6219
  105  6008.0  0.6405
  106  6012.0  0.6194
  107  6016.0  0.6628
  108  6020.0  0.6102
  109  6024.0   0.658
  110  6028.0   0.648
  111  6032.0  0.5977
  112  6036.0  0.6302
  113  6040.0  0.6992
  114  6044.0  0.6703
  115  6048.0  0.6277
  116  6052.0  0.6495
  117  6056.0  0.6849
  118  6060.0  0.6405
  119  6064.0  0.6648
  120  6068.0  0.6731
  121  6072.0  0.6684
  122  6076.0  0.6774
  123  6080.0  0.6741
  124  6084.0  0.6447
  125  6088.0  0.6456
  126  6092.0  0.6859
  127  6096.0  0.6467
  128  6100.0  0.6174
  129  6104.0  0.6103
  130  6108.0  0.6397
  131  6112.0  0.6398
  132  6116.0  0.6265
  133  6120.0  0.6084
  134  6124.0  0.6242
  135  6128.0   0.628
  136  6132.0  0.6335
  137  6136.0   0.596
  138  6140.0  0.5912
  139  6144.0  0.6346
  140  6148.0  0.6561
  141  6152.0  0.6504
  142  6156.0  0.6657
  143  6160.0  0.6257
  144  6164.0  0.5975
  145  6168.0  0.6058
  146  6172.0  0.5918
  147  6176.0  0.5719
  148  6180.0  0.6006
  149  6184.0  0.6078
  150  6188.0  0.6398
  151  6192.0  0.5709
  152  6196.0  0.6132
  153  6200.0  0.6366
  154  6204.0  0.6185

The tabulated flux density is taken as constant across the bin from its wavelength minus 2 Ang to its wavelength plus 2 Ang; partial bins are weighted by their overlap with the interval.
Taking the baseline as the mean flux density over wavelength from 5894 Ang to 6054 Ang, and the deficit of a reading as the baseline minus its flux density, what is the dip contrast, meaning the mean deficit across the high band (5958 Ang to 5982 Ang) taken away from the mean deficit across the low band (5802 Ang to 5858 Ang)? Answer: -0.03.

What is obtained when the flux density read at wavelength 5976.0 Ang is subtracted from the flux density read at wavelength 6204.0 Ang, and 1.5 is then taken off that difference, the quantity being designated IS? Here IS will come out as -1.52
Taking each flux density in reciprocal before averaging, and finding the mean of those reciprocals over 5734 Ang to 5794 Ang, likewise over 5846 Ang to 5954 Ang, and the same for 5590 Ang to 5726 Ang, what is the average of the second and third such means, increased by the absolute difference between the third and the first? 1.59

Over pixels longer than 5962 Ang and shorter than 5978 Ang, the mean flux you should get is 0.640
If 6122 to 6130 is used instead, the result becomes 0.626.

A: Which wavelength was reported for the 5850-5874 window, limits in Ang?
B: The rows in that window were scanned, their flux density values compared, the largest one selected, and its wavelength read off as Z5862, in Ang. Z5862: 5872.0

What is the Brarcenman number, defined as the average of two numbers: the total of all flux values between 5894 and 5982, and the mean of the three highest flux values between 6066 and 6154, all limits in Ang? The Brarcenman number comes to 7.32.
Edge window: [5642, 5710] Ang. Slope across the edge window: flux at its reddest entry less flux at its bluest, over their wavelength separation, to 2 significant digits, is -0.0012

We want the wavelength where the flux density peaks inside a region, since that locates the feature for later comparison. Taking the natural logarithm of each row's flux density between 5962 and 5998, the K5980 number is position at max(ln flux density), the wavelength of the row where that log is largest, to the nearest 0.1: 5984.0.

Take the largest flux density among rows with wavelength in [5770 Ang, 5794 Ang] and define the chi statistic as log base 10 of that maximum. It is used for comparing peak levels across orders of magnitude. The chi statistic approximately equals -0.16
